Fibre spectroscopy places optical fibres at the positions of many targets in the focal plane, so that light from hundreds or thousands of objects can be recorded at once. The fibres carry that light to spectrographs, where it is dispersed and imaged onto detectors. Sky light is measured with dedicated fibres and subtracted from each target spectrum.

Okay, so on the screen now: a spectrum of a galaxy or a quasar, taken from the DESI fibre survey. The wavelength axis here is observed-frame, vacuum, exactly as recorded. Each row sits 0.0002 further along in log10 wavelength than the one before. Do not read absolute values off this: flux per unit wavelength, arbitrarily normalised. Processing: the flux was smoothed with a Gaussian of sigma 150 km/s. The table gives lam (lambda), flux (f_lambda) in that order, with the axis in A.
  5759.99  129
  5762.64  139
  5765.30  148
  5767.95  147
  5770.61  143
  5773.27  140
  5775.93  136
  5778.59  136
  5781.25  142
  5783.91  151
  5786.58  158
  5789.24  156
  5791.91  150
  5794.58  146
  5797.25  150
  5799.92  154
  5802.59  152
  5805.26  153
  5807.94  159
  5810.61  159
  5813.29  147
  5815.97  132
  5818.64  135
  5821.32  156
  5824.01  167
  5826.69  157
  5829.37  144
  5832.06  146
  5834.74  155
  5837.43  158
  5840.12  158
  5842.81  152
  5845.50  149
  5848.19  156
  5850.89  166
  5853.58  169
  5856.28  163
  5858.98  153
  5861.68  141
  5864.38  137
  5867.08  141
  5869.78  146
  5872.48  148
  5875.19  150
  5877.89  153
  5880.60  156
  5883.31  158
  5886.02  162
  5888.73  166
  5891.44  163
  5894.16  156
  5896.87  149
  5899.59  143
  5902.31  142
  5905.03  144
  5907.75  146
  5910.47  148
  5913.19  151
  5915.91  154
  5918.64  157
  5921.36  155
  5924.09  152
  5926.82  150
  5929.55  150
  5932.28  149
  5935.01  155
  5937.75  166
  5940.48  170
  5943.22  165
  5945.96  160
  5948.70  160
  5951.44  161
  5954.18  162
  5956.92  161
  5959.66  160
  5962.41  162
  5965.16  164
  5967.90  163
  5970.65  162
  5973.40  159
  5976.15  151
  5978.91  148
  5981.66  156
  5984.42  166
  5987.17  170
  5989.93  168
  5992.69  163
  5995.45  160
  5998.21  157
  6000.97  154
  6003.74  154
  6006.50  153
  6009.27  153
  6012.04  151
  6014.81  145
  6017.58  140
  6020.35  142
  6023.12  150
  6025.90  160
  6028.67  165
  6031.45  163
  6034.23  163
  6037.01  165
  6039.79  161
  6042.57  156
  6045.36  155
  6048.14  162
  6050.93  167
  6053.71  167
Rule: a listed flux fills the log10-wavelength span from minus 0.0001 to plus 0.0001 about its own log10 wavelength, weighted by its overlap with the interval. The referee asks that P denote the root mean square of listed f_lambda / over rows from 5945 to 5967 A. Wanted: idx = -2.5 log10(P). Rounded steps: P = 161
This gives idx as -5.52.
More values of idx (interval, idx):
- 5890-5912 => -5.43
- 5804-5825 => -5.45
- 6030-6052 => -5.52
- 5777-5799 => -5.43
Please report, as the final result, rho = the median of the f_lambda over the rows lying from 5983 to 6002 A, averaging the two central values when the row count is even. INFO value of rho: 163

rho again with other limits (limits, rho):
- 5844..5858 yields 163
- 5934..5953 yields 161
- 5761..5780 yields 140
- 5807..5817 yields 153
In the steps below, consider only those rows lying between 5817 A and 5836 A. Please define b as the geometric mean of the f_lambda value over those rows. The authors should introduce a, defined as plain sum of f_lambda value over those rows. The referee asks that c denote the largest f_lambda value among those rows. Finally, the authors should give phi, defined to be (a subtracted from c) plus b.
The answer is -742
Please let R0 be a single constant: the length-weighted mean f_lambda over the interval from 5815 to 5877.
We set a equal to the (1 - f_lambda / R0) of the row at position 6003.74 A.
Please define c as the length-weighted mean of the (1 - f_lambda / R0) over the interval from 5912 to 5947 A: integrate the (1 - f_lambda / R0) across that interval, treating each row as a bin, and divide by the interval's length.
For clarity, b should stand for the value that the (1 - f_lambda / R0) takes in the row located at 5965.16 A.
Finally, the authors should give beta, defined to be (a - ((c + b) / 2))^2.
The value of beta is 0.0017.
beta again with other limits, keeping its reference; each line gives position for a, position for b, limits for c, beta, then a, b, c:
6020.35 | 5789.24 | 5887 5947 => 0.0075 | 0.062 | -0.03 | -0.018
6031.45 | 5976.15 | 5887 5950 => 0.0046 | -0.077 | 0.00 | -0.020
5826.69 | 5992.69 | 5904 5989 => 0.0005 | -0.037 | -0.08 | -0.040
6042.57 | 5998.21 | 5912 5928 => 0.0000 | -0.030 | -0.04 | -0.012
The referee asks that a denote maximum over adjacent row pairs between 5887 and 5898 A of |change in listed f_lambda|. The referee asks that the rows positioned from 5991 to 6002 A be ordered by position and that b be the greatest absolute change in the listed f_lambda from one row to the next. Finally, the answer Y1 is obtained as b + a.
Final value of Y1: 10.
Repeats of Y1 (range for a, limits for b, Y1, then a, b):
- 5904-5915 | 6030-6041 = 7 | 3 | 4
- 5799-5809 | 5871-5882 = 9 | 6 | 3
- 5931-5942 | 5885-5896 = 18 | 11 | 7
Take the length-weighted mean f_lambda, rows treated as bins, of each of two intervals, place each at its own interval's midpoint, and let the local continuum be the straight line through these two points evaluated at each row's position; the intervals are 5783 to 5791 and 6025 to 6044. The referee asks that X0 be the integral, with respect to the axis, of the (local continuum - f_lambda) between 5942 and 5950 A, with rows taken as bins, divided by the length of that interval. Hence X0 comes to -2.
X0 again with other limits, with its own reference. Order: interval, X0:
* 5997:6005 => 6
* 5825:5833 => 6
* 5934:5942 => -5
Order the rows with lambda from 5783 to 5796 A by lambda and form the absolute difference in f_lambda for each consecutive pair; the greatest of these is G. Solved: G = 7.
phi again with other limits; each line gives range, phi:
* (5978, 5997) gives -800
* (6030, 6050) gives -799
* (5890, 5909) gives -731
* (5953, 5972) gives -808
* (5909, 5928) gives -758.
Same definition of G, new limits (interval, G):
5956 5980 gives 8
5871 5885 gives 3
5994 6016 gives 6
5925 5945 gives 11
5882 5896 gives 7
